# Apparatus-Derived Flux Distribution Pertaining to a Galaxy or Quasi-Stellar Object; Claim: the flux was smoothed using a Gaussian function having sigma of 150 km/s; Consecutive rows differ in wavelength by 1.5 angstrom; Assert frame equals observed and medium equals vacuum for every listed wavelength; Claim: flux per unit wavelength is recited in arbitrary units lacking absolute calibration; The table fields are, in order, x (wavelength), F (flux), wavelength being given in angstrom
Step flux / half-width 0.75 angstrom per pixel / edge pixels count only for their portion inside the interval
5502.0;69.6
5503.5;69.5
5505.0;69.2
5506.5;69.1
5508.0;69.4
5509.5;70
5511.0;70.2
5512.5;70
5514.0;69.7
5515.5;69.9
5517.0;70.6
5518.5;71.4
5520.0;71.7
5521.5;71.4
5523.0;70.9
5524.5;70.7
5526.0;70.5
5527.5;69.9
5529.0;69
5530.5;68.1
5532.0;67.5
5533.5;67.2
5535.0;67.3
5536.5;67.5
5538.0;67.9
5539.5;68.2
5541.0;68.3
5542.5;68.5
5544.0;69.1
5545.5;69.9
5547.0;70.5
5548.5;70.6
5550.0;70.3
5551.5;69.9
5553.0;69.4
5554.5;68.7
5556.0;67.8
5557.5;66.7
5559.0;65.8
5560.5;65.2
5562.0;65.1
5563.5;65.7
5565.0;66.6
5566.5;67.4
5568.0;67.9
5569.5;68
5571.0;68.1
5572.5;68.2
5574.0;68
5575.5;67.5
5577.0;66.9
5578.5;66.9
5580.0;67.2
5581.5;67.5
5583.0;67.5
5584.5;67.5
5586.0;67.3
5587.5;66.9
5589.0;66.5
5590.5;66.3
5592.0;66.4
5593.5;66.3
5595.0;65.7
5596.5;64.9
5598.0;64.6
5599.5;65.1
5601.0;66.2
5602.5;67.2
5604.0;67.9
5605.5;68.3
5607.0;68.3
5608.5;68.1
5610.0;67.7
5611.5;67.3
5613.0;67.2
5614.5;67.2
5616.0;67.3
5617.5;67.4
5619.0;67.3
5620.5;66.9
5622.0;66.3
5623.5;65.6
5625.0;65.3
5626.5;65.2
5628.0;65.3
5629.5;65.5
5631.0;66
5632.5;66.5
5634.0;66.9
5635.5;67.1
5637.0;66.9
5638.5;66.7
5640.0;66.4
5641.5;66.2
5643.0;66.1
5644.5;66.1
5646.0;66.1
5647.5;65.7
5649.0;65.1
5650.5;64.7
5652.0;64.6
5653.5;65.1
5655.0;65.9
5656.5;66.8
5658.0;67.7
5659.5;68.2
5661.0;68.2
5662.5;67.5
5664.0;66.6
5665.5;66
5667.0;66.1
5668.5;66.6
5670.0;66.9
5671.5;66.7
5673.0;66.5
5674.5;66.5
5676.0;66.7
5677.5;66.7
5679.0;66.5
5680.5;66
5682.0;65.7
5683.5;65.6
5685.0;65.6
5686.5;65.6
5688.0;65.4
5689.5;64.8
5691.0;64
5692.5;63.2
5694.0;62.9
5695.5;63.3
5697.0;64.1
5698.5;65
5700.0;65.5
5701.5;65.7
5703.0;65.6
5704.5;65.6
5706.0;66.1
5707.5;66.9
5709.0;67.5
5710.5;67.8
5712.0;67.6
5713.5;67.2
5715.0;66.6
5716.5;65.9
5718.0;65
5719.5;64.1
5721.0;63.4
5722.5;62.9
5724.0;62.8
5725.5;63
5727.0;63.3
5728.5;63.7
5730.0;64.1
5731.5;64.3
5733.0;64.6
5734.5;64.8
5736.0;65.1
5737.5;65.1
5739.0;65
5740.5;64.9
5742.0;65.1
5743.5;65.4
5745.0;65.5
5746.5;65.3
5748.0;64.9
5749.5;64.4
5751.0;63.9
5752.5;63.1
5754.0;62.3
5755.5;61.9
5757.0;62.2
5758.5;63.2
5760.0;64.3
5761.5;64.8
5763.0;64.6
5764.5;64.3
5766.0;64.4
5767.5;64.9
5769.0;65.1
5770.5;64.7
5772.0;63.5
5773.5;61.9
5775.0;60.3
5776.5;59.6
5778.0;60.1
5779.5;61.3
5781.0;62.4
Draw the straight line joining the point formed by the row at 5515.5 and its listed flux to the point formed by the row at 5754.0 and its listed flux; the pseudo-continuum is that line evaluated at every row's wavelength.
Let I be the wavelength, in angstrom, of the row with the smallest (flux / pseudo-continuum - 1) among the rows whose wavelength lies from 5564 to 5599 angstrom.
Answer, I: 5598.0 angstrom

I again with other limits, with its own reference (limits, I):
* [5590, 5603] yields 5598.0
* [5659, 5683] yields 5665.5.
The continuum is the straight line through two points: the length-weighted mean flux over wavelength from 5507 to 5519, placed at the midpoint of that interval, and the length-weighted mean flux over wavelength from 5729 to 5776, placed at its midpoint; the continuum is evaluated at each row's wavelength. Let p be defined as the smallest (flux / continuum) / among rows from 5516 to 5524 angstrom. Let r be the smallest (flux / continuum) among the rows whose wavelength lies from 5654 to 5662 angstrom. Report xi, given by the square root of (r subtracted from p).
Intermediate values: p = 1.01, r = 0.990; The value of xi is 0.13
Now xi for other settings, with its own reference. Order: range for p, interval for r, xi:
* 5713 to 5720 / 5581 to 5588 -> 0.08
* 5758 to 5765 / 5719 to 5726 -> 0.14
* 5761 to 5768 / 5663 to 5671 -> 0.11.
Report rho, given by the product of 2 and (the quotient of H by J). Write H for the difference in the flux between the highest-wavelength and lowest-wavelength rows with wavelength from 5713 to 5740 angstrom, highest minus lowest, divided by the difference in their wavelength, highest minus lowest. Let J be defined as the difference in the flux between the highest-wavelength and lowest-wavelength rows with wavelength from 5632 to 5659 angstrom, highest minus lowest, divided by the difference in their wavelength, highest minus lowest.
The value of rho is -4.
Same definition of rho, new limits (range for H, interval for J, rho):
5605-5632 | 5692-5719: -3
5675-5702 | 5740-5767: 4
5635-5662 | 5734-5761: -4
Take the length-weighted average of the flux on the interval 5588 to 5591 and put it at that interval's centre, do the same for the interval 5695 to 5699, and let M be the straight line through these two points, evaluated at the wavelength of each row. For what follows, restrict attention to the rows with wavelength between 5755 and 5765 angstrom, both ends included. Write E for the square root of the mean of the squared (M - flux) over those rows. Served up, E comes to 1.4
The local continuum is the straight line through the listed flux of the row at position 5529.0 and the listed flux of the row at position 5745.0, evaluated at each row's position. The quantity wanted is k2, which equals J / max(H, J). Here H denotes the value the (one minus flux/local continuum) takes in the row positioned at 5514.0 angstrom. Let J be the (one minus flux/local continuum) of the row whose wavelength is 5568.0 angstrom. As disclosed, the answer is 1.00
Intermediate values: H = -0.007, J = 0.007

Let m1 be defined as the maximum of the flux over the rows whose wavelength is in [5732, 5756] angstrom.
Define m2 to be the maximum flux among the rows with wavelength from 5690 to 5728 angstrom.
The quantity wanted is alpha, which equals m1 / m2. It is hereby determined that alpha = 0.966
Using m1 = 65.5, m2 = 67.8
